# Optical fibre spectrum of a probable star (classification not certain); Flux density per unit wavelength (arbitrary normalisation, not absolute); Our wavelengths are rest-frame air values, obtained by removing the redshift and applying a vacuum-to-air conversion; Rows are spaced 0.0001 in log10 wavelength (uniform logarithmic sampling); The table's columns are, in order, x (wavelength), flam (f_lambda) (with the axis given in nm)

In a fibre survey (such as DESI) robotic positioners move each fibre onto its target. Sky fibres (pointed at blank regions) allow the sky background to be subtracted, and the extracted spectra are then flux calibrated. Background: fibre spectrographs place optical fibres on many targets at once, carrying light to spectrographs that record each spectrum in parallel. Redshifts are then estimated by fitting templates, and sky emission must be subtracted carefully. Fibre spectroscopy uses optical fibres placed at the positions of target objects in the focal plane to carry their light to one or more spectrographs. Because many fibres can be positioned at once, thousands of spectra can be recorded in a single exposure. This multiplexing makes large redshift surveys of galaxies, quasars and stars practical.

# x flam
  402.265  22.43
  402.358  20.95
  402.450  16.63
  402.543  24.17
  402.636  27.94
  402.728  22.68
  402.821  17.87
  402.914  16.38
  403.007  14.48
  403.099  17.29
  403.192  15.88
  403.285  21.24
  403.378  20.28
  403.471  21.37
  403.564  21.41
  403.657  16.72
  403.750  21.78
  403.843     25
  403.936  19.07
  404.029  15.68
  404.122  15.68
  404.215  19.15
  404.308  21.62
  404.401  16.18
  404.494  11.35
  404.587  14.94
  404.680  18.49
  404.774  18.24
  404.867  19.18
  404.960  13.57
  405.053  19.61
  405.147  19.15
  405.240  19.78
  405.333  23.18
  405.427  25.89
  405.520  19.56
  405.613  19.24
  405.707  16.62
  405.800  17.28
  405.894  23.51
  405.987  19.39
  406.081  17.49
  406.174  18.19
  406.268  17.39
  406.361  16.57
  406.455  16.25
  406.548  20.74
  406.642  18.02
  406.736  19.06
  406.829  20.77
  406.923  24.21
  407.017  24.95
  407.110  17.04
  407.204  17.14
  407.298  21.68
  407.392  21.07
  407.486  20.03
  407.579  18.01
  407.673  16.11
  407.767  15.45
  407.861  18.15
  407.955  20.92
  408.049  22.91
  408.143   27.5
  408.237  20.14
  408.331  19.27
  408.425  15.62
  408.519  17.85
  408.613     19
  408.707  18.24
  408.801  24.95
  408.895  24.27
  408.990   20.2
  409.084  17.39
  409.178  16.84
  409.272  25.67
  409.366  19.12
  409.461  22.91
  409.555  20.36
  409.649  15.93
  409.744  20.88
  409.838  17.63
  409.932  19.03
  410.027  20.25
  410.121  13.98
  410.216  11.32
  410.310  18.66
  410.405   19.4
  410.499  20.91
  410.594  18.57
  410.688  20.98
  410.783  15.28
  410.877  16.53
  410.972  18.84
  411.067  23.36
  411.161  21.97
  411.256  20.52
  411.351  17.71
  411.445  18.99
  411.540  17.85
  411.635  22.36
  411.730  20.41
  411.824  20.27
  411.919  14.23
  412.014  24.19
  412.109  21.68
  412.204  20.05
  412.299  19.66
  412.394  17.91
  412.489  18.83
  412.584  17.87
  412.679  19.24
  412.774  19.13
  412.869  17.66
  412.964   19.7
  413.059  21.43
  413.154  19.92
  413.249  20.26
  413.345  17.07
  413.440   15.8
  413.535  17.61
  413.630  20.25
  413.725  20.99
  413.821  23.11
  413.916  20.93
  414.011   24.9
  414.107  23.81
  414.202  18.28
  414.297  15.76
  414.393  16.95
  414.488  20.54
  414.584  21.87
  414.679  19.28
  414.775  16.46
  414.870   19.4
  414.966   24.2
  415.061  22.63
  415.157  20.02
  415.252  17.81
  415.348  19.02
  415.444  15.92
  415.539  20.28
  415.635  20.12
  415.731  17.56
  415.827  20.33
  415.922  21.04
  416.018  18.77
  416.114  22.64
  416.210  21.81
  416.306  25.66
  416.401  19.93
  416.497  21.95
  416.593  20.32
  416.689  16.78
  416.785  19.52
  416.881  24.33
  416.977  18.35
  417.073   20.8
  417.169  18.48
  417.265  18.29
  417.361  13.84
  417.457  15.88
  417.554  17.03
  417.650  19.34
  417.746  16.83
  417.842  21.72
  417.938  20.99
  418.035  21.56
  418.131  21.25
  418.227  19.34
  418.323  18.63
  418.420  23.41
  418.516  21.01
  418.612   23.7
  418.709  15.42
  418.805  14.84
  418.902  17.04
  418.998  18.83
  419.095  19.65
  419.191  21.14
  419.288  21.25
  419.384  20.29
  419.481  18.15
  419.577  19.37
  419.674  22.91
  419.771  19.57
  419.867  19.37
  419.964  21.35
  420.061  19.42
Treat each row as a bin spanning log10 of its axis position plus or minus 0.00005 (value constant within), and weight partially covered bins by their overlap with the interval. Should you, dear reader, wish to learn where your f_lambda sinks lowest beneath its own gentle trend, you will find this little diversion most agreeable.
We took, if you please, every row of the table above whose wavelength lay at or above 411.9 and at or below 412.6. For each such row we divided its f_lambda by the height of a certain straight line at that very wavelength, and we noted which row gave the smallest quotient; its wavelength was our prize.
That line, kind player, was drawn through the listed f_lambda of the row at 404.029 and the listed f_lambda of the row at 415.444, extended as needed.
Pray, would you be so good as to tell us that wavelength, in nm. 411.919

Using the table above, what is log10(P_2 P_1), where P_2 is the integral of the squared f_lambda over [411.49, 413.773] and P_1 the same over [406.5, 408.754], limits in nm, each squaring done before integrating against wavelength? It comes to 5.89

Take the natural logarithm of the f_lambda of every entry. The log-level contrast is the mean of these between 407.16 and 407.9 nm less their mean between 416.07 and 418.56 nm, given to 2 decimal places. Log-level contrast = -0.08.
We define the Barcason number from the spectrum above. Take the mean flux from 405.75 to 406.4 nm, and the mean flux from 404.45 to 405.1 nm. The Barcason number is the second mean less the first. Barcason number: -2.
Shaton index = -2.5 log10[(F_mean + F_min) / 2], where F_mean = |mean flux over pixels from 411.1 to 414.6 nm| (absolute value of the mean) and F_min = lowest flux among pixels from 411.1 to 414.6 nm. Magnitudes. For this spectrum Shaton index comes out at -3.07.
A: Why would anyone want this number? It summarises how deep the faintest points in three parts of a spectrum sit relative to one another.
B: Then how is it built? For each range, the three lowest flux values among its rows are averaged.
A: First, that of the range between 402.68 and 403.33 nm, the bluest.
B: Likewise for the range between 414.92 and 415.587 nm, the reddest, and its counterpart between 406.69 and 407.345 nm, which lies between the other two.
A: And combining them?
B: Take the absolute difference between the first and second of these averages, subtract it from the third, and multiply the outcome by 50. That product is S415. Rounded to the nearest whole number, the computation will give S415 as 787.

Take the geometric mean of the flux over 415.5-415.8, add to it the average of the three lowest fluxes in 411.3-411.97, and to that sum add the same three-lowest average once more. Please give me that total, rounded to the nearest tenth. 52.5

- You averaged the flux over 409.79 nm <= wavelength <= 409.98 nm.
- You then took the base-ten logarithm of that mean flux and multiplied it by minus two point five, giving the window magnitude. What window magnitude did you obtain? -3.16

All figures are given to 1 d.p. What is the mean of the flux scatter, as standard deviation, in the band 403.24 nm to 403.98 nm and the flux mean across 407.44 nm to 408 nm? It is 10.2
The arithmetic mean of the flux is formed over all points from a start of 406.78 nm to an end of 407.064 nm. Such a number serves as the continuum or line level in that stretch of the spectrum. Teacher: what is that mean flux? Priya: 23.31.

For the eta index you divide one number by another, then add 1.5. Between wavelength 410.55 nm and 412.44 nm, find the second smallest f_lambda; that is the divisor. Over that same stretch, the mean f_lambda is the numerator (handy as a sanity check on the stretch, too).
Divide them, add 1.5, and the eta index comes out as 2.78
